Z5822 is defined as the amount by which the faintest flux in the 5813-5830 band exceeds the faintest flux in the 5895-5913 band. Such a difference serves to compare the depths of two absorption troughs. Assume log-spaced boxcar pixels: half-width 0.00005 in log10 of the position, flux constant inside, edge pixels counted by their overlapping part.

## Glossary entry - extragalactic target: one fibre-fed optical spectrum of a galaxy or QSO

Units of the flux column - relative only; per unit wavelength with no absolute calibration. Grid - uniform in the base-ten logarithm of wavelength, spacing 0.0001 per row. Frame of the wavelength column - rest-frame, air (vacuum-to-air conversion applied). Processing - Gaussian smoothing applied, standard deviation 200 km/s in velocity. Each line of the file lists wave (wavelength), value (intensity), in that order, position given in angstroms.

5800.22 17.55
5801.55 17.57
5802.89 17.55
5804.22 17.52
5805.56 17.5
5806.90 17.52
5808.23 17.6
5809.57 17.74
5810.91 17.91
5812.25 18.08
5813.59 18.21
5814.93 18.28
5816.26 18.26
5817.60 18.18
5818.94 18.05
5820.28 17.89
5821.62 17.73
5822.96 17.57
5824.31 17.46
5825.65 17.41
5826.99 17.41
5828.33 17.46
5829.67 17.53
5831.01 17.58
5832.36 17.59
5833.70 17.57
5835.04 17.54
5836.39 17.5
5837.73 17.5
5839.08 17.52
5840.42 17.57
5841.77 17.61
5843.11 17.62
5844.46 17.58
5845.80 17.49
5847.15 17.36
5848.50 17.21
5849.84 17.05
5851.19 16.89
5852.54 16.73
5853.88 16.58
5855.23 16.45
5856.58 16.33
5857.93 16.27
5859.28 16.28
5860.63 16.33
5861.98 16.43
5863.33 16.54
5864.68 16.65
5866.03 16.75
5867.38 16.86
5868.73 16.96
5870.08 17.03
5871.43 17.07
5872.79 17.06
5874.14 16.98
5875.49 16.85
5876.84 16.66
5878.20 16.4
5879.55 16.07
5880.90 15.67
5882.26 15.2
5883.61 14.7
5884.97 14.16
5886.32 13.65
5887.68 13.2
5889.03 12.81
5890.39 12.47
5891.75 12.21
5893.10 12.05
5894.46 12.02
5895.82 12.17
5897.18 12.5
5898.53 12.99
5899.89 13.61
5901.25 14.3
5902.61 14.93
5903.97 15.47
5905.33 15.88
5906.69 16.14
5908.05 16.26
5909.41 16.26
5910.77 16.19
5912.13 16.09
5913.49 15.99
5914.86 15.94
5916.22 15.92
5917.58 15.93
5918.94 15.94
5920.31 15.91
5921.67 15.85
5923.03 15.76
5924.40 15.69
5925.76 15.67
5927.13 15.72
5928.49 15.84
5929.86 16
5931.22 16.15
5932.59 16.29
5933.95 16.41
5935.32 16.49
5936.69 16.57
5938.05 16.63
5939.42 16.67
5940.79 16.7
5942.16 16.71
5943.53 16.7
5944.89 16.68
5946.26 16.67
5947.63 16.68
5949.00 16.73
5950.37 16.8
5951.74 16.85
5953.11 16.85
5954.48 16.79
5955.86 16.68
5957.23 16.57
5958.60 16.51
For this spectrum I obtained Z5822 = 5.2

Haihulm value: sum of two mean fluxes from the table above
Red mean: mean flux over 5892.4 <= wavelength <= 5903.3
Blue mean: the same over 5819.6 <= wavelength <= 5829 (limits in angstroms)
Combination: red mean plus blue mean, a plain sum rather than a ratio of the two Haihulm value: 31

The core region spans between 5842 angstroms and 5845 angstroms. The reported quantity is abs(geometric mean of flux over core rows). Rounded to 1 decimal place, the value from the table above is 17.6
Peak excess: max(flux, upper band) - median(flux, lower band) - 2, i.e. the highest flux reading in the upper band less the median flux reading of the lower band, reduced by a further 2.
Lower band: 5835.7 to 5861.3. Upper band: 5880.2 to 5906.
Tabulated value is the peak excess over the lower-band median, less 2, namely -3.3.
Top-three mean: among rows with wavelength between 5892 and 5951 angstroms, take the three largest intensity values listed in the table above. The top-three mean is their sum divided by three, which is 16.7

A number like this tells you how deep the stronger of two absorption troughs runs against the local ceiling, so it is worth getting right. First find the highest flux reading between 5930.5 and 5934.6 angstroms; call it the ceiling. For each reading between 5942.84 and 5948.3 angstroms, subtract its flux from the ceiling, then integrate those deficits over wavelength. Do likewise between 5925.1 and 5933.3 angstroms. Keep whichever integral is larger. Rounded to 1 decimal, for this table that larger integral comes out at 3.8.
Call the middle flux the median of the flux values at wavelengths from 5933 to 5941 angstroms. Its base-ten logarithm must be 1.22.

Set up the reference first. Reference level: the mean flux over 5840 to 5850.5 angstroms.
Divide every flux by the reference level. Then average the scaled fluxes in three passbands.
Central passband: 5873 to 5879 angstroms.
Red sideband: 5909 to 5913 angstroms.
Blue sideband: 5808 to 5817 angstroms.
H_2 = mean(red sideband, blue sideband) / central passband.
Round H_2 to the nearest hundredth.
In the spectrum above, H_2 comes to 1.02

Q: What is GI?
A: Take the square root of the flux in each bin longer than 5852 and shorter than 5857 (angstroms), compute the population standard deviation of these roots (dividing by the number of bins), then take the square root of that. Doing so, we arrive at 0.14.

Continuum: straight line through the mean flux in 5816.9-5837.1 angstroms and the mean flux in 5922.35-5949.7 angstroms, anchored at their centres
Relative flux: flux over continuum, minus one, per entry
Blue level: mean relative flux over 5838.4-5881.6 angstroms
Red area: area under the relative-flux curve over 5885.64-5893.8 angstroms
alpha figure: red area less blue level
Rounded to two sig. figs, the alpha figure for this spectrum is -2.0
